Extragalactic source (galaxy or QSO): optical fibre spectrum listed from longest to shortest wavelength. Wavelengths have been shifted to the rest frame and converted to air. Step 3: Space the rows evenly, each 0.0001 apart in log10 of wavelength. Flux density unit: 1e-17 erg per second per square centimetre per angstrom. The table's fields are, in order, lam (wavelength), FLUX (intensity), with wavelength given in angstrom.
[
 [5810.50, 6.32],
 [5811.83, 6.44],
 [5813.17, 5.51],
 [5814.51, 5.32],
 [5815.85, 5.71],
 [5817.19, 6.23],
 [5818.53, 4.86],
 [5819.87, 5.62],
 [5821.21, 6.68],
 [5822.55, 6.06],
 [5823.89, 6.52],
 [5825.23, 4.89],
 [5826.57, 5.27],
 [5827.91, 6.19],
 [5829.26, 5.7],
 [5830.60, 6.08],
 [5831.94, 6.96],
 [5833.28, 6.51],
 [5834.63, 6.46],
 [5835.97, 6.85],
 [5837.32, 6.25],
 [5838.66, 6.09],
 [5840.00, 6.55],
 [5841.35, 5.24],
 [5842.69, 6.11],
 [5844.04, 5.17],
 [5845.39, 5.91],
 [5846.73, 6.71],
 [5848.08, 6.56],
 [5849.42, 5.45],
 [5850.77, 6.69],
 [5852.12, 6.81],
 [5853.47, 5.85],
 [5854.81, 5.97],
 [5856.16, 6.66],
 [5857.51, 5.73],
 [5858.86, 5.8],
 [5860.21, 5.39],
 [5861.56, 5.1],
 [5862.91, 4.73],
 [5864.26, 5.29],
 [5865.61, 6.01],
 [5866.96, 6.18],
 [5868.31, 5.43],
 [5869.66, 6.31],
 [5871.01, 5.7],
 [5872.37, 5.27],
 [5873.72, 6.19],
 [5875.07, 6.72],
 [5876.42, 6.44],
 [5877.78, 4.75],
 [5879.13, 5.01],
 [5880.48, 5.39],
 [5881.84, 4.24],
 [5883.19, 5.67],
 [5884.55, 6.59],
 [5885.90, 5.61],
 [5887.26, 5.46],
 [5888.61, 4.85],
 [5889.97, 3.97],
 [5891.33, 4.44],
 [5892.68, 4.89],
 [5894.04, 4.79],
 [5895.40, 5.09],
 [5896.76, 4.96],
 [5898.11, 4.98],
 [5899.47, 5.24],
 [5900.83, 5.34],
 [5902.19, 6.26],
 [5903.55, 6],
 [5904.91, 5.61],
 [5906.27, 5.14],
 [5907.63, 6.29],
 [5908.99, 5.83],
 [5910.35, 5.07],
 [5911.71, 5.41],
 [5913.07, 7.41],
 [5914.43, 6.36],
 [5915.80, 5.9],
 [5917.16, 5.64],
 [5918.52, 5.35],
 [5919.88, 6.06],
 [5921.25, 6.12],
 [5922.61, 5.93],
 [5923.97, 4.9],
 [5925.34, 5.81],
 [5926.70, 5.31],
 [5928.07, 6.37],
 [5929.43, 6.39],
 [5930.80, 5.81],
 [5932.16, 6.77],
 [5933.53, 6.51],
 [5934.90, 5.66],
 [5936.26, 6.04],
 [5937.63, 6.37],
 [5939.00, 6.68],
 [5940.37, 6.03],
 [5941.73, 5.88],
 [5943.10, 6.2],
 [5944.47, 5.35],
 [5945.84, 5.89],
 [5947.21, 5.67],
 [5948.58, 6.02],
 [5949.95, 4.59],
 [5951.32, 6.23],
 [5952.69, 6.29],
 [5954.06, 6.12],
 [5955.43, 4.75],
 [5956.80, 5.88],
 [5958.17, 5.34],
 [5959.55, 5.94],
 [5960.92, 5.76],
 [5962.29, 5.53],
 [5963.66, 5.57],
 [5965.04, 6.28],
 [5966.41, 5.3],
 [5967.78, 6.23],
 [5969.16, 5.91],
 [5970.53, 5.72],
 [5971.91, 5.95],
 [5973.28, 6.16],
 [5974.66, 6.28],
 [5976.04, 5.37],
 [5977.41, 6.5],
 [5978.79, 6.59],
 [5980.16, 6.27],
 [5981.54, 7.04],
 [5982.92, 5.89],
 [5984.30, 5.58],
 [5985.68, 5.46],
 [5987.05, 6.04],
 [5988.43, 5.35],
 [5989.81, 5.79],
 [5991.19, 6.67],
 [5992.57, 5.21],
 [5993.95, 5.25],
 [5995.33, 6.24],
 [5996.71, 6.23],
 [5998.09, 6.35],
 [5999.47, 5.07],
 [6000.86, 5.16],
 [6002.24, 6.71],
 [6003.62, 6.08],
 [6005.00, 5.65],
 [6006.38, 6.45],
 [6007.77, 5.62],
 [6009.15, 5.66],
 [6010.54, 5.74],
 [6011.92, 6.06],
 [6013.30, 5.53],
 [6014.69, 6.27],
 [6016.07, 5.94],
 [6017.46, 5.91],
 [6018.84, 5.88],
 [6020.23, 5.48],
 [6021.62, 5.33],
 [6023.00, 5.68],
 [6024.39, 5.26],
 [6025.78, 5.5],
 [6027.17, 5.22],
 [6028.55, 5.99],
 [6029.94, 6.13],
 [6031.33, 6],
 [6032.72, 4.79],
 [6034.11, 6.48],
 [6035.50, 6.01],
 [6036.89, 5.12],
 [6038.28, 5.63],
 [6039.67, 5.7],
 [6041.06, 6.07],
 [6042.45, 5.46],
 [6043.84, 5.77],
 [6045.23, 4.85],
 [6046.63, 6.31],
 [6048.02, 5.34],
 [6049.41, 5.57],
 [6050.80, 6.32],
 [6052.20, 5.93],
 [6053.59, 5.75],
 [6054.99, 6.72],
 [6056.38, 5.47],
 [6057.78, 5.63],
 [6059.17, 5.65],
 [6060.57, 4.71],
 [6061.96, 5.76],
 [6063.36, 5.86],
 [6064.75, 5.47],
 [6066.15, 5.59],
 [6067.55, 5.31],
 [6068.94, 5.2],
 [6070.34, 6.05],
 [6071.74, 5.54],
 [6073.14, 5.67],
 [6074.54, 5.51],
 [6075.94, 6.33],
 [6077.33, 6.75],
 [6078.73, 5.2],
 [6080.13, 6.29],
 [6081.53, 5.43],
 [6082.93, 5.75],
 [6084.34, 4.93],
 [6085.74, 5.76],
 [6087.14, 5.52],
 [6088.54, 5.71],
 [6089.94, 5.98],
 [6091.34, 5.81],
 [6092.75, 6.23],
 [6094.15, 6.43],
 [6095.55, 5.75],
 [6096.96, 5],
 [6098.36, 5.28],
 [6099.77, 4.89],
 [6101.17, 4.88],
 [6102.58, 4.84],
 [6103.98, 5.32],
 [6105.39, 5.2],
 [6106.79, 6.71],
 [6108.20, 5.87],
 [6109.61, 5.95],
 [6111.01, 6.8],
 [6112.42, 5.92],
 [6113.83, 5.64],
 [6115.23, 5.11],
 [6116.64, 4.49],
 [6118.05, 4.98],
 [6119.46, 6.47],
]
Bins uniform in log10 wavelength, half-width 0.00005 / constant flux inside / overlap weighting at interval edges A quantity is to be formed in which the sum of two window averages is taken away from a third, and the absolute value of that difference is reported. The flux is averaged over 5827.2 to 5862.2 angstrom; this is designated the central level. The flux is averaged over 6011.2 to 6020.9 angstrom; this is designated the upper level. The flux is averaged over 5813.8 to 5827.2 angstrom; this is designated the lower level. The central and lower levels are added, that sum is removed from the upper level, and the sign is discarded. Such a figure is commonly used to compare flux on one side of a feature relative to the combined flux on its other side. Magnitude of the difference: 6.0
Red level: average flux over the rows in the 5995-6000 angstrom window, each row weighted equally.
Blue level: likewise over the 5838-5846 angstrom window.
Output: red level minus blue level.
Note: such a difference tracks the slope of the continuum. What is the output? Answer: 0.1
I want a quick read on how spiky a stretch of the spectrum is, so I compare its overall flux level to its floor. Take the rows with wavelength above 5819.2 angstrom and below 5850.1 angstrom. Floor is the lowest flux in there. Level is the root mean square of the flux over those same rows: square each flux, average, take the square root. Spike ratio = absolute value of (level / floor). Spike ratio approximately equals 1.25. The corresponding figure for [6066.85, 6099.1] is 1.16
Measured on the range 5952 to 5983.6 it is 1.26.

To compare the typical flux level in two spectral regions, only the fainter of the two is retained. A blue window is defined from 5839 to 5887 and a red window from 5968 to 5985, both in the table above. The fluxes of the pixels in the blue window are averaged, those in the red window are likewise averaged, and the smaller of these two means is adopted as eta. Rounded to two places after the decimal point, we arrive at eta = 5.81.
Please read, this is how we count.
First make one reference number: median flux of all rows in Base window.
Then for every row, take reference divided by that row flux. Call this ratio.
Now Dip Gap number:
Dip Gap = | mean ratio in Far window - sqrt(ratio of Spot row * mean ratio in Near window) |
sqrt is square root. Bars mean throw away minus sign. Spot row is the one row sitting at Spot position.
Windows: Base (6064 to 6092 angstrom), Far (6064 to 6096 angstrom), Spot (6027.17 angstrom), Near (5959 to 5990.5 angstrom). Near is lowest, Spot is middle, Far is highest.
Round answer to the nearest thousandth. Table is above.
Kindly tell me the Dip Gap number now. 0.029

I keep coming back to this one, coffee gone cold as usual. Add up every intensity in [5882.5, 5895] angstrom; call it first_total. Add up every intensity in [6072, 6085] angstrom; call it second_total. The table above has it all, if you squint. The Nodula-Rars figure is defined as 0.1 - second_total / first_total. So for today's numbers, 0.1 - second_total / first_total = -1.02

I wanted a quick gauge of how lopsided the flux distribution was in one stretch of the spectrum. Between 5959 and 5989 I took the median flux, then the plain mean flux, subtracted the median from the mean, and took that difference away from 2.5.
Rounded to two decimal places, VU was 2.48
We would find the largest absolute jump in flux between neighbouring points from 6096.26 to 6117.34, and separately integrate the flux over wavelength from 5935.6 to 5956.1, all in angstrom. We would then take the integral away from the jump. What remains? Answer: -119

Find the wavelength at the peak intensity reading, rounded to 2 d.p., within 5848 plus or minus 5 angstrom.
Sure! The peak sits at 5852.12 angstrom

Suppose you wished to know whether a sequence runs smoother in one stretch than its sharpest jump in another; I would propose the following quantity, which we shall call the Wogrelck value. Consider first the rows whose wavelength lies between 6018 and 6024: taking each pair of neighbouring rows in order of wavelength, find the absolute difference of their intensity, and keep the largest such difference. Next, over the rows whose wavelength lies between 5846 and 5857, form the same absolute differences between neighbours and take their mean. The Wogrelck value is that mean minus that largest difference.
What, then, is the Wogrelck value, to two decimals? 0.23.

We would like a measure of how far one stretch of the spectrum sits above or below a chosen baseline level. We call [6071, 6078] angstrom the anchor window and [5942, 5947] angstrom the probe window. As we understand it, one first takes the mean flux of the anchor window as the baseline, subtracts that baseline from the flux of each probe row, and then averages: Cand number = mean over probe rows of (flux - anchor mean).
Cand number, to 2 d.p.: -0.15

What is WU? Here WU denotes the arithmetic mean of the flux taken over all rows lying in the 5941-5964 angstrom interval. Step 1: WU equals 5.71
